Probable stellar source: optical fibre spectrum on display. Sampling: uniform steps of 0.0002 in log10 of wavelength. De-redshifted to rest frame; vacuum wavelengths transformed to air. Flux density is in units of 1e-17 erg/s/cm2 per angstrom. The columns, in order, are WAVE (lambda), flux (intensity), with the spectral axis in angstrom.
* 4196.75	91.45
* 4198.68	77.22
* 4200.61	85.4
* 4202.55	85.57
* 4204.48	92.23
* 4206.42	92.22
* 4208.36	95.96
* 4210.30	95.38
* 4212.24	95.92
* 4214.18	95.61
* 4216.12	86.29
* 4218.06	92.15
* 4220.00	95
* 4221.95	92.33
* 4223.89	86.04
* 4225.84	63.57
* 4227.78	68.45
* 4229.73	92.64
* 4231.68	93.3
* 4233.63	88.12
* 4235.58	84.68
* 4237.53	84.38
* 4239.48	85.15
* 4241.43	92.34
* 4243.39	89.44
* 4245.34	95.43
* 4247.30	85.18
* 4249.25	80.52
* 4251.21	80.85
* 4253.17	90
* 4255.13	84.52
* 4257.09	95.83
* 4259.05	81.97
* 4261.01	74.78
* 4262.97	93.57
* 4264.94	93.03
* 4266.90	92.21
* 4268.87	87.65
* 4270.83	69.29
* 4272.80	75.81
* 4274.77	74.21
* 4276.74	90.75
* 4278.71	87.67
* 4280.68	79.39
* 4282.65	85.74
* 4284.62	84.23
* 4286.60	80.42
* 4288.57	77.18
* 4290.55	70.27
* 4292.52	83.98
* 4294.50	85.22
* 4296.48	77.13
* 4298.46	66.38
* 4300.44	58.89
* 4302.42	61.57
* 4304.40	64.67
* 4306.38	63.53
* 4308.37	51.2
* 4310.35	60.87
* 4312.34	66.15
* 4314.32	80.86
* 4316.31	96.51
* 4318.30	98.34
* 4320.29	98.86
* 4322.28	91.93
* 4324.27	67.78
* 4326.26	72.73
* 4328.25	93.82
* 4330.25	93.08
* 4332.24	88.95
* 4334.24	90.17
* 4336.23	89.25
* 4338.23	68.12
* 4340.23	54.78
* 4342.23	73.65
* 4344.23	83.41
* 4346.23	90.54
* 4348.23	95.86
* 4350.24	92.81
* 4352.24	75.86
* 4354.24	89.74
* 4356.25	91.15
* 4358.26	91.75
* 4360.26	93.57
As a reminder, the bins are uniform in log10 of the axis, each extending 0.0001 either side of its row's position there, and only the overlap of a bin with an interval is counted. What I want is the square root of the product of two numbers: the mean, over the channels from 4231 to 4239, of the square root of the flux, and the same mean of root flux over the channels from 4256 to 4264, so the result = 9.32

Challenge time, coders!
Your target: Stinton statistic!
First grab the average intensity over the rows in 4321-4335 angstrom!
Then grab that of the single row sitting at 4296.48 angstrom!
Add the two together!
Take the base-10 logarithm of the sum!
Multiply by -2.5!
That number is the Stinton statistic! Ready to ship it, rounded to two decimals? -5.53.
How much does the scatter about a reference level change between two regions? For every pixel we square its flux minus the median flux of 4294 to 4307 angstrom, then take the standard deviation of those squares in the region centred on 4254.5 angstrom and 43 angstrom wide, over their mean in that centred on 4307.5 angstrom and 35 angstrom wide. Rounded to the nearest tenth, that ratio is 0.9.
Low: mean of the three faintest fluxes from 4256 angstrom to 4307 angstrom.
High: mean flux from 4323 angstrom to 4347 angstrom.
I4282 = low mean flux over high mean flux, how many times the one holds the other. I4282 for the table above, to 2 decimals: 0.76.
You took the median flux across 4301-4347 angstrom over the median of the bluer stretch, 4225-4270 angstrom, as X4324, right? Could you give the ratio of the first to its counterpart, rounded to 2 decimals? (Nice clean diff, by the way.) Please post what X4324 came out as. 0.92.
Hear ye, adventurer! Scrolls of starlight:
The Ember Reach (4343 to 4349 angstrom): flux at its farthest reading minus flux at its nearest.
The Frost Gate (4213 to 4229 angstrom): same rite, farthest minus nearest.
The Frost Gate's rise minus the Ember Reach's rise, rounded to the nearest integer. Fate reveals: -40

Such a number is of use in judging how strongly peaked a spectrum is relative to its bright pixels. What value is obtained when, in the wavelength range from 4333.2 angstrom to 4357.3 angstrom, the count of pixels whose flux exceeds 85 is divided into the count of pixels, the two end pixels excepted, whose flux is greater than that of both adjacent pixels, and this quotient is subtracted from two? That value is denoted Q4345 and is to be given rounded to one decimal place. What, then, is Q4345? 1.9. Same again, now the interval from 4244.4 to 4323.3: 1.4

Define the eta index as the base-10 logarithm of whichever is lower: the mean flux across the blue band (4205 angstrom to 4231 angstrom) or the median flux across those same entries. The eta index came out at 1.95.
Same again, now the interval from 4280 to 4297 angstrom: 1.91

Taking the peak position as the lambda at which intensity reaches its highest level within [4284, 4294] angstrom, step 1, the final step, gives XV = 4284.62 angstrom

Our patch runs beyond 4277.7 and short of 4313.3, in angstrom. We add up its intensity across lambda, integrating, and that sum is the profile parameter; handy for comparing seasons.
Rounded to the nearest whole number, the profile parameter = 2580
